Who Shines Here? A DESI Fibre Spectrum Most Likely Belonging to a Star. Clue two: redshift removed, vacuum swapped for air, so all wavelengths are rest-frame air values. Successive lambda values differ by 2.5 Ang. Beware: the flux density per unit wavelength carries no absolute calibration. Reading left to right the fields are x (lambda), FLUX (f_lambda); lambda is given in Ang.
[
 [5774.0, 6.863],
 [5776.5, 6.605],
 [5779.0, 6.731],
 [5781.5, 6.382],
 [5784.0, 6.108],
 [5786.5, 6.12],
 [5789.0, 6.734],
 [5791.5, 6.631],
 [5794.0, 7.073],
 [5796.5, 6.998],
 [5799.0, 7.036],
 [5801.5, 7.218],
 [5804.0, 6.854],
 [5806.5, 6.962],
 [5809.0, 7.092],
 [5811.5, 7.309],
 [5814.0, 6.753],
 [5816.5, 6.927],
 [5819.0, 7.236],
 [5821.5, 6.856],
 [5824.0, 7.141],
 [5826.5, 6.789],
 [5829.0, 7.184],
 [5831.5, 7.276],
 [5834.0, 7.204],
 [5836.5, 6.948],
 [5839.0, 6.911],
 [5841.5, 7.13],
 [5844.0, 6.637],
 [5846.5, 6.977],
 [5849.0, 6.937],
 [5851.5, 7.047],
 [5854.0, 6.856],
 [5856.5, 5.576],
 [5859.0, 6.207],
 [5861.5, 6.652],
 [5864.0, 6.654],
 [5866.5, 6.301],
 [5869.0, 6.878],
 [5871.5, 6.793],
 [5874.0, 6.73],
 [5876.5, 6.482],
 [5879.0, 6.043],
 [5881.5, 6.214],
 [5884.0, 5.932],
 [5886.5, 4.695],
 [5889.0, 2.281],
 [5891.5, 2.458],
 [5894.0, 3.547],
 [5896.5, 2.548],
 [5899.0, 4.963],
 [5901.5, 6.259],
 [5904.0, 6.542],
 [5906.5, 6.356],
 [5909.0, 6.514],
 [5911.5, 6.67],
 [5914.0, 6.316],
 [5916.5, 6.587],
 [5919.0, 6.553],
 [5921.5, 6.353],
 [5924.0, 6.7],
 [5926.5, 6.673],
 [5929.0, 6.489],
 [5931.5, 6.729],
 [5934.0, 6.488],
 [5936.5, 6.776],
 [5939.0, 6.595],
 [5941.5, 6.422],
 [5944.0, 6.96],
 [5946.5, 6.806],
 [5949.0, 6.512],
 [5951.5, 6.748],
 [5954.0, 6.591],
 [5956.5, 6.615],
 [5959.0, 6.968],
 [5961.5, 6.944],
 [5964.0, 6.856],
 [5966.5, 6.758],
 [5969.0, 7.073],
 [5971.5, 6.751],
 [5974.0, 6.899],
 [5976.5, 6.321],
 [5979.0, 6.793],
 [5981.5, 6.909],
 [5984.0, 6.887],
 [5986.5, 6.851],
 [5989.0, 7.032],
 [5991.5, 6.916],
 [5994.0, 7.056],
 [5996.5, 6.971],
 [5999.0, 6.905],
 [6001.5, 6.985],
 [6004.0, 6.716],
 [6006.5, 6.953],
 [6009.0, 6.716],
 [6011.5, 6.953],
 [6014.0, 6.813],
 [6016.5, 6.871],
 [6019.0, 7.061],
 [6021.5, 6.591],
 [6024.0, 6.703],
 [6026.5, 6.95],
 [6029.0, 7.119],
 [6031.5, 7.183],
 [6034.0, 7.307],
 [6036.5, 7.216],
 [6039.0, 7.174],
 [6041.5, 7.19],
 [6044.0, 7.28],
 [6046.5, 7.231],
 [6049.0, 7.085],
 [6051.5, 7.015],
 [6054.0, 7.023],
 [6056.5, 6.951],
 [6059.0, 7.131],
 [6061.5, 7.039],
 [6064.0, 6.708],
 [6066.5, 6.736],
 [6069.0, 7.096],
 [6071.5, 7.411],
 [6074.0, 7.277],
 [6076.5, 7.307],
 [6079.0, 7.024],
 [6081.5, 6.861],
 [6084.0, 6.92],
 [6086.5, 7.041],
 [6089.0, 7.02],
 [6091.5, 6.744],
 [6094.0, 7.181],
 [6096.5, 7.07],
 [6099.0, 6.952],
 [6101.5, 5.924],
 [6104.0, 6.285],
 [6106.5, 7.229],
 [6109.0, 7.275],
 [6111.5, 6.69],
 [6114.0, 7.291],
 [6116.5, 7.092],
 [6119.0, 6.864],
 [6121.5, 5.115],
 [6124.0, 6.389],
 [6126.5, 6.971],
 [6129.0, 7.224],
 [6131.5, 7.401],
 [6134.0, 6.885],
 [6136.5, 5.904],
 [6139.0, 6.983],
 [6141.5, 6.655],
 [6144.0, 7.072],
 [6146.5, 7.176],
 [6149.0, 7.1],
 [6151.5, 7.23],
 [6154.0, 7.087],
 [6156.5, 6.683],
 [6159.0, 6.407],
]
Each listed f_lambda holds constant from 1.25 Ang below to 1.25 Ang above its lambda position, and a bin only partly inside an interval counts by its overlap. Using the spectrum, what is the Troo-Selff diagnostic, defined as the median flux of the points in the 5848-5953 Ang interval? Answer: 6.51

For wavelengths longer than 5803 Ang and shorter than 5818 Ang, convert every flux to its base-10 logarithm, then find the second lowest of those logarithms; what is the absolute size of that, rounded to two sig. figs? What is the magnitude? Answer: 0.84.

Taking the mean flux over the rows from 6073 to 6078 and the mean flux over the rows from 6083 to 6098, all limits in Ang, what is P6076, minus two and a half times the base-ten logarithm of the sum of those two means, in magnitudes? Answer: -2.89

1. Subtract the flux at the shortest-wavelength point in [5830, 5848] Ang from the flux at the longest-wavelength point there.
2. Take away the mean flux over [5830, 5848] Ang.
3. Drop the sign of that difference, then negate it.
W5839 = -7.31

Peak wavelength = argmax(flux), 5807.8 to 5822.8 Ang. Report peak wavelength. 5811.5 Ang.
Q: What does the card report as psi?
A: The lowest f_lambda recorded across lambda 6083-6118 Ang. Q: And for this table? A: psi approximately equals 5.924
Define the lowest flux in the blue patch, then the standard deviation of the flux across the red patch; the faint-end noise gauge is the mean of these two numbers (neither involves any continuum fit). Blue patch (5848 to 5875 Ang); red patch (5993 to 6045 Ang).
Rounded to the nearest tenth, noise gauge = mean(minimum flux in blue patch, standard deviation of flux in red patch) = 2.9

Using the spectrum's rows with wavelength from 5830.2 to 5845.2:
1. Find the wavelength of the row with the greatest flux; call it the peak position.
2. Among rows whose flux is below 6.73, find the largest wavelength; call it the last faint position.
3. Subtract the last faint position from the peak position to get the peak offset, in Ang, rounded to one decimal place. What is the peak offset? -12.5 Ang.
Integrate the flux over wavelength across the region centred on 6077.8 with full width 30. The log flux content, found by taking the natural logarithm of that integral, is 5.349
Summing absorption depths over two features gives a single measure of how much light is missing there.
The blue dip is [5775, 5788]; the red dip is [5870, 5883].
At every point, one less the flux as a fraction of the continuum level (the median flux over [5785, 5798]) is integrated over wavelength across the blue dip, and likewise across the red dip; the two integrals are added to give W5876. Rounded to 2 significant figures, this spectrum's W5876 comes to 1.2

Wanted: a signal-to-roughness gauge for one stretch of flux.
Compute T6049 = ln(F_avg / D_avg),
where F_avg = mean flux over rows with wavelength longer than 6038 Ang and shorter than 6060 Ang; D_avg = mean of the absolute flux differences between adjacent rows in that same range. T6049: 4.5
